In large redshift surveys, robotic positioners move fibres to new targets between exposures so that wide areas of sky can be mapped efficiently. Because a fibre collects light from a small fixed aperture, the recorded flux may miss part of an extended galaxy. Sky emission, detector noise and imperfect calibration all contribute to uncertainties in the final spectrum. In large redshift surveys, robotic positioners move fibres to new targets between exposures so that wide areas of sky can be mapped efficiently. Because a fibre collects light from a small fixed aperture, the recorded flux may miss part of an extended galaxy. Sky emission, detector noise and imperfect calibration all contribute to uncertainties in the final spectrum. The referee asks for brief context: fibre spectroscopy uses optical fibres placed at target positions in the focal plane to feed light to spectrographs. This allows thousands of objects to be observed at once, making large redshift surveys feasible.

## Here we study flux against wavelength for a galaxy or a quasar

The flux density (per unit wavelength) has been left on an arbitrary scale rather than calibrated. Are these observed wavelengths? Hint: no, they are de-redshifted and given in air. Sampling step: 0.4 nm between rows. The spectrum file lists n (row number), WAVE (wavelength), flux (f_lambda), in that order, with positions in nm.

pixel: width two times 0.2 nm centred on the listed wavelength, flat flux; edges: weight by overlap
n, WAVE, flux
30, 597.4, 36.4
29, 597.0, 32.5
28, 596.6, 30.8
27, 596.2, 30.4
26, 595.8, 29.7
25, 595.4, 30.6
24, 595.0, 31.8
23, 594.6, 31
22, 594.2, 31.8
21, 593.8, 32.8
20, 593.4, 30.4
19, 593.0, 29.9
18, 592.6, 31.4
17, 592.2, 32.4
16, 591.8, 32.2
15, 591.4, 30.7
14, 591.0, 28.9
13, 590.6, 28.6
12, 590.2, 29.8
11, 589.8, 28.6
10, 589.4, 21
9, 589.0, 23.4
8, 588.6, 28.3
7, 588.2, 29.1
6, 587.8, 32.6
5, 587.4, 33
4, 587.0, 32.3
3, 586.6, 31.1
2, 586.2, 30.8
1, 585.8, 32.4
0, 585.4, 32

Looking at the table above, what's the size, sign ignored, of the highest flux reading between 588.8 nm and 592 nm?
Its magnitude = 32.2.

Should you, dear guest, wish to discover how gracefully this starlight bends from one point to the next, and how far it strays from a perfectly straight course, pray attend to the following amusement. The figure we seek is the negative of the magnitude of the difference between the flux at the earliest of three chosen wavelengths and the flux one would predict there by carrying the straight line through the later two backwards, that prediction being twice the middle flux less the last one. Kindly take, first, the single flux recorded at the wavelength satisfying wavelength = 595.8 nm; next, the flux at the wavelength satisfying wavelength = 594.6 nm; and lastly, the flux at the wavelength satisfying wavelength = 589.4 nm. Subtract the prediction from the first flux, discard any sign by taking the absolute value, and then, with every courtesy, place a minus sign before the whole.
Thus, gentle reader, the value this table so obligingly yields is -11.3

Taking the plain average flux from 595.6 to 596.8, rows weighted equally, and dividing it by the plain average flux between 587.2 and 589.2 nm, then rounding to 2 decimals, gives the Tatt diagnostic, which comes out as 1.03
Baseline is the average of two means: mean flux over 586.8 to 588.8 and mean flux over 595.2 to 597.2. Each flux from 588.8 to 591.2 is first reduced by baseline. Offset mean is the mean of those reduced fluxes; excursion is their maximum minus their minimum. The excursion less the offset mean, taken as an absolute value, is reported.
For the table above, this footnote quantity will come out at 13.0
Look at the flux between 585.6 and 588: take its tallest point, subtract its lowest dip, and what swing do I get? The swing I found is 2.2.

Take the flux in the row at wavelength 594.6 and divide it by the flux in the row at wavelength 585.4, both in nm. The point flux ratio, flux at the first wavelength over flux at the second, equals 0.97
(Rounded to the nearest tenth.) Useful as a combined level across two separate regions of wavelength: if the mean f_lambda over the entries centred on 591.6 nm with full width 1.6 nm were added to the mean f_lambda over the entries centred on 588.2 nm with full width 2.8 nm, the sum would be 59.6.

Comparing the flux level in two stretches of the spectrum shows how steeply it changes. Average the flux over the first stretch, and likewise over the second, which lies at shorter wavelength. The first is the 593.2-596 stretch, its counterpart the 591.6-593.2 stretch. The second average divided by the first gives 1.01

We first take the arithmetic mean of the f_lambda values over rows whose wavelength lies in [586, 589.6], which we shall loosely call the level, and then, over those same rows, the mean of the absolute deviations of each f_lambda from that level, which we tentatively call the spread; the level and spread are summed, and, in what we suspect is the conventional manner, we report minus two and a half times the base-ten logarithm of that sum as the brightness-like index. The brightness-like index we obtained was -3.77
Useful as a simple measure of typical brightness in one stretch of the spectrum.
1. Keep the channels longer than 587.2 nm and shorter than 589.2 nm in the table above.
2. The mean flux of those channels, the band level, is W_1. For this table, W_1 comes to 29.3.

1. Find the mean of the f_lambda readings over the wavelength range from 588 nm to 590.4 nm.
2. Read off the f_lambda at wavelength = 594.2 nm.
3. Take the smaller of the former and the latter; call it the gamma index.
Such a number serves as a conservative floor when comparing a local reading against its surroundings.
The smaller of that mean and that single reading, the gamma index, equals 27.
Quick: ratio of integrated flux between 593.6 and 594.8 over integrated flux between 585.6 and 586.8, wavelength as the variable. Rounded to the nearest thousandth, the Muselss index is 1.014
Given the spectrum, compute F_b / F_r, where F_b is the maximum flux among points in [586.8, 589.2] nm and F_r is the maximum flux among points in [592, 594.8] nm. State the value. 1.01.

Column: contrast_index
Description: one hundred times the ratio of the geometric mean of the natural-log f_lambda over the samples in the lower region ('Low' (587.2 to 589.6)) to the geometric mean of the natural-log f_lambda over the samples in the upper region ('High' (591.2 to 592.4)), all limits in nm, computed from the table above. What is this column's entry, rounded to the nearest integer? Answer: 96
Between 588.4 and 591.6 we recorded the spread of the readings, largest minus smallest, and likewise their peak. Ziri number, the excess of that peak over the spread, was 21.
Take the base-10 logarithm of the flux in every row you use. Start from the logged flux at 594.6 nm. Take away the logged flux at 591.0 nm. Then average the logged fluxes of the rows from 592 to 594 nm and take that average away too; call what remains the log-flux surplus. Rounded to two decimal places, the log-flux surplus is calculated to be -1.47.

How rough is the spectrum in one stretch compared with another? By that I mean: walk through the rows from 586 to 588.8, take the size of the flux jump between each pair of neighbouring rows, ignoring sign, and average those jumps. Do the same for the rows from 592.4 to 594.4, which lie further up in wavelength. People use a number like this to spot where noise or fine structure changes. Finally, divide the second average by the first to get 1.2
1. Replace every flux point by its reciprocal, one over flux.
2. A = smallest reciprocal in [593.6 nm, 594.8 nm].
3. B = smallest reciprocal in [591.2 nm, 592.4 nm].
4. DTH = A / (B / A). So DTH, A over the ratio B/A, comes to 0.0301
